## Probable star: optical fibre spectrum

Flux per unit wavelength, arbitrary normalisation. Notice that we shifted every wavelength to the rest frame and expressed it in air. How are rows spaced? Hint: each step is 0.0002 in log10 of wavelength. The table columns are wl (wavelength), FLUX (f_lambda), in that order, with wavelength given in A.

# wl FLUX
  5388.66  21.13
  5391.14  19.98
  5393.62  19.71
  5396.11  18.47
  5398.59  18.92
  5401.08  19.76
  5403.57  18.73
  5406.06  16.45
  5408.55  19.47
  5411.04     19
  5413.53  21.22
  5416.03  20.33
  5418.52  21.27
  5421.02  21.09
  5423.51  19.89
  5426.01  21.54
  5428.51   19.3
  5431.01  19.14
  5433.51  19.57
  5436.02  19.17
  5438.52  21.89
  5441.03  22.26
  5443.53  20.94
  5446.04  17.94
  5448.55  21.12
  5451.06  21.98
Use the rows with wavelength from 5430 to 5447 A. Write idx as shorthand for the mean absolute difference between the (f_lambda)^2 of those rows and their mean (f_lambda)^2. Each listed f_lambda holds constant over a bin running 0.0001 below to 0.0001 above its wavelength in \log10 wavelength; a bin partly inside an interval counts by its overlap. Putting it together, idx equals 55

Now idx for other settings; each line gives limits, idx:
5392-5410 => 28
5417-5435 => 36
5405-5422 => 51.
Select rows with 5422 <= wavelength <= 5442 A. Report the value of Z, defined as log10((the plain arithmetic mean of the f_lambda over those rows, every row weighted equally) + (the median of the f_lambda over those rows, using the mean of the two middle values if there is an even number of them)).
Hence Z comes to 1.603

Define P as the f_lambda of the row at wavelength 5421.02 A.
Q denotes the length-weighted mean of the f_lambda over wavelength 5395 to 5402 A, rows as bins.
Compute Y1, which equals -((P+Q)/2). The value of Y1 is -20.1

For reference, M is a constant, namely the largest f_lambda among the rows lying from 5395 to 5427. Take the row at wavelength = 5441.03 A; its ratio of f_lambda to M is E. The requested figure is 1.03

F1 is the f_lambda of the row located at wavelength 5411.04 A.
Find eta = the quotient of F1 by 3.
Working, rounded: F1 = 19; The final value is 6.3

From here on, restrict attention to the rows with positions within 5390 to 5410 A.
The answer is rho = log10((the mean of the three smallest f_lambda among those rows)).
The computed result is 1.252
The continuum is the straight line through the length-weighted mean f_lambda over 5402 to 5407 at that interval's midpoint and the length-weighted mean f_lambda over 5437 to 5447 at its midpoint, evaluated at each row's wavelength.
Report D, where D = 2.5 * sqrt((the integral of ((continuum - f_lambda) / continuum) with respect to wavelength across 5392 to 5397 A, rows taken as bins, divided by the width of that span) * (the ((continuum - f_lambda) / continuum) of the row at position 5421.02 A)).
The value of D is 0.29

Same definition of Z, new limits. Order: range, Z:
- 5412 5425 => 1.622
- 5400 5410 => 1.576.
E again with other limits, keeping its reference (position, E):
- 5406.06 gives 0.76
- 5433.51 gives 0.91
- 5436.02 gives 0.89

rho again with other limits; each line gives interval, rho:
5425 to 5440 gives 1.283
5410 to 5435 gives 1.282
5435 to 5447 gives 1.287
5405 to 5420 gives 1.263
